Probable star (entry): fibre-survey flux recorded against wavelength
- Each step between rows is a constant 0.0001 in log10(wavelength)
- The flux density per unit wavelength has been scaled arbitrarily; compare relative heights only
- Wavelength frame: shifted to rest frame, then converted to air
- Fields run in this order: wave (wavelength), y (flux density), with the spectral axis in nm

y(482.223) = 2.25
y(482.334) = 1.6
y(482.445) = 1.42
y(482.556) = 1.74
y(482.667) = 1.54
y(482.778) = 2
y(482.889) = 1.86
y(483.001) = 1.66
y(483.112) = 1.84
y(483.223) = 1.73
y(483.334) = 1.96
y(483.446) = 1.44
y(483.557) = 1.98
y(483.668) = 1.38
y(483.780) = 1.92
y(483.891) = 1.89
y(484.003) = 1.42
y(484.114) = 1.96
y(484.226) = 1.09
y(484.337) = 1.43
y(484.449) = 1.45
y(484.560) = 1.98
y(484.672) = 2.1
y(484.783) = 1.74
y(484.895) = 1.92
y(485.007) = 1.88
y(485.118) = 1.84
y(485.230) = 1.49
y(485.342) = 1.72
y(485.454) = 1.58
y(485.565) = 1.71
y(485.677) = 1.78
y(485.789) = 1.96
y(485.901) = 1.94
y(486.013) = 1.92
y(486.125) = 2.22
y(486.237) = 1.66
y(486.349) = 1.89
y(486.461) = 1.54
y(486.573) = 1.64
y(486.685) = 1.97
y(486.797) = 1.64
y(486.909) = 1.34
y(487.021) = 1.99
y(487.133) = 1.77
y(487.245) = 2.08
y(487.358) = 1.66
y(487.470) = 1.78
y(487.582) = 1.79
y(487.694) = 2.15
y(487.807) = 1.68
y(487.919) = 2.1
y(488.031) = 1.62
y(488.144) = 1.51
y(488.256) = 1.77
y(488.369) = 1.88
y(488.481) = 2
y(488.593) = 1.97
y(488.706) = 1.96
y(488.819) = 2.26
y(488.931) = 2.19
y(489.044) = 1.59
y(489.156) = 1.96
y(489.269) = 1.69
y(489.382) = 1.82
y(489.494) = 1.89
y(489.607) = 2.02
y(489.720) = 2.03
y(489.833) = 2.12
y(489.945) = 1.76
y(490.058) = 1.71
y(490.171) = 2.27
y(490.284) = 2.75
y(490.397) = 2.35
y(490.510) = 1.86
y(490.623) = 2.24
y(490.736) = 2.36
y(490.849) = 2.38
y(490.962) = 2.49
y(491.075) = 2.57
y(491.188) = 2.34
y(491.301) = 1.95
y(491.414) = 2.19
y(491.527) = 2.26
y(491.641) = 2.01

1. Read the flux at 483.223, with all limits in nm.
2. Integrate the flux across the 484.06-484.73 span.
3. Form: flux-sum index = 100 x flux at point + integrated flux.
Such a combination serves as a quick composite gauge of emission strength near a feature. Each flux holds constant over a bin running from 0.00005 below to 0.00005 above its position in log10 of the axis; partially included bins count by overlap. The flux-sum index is 174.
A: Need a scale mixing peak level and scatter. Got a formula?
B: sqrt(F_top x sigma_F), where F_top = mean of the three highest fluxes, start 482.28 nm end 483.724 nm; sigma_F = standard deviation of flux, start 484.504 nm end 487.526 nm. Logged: 0.63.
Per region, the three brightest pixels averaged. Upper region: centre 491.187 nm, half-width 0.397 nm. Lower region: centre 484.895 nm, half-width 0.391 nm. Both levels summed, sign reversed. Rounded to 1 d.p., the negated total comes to -4.5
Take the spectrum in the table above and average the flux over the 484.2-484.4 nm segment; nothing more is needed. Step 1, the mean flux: 1.3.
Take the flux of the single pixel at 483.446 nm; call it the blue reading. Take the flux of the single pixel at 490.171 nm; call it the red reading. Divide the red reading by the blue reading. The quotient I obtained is 1.58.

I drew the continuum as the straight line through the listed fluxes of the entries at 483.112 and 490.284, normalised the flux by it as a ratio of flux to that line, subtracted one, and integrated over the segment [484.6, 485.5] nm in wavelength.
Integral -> -0.13 nm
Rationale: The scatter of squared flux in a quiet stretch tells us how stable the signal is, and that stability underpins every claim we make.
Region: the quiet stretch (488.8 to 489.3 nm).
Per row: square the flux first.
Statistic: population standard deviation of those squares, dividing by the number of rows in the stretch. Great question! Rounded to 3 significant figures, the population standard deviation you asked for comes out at 1.02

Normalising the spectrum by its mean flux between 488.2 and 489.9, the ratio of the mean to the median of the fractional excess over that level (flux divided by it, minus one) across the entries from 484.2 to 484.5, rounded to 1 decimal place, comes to 1.2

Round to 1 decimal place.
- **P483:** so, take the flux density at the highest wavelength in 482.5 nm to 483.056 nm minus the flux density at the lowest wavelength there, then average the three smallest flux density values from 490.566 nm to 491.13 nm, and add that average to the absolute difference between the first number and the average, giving 4.7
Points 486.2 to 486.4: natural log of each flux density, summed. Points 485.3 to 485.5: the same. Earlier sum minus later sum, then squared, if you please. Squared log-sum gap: 0.021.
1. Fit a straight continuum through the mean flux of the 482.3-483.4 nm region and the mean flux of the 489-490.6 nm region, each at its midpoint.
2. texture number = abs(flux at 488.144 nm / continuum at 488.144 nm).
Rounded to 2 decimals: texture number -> 0.78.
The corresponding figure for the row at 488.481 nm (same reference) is 1.03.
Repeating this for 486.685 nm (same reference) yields 1.05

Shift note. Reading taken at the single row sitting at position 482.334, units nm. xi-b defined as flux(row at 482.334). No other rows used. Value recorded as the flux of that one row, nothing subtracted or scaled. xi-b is 1.6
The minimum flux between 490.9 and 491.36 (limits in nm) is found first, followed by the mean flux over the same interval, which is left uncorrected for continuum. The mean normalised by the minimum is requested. 1.20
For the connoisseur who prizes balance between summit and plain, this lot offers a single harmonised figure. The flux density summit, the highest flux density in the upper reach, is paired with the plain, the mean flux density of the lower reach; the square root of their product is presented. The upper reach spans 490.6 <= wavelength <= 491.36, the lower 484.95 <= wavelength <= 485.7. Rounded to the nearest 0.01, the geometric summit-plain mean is 2.10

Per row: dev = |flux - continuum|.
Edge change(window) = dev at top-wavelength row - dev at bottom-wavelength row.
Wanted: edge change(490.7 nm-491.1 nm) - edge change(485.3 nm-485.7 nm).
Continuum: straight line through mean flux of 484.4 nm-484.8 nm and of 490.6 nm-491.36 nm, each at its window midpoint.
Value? 0.22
